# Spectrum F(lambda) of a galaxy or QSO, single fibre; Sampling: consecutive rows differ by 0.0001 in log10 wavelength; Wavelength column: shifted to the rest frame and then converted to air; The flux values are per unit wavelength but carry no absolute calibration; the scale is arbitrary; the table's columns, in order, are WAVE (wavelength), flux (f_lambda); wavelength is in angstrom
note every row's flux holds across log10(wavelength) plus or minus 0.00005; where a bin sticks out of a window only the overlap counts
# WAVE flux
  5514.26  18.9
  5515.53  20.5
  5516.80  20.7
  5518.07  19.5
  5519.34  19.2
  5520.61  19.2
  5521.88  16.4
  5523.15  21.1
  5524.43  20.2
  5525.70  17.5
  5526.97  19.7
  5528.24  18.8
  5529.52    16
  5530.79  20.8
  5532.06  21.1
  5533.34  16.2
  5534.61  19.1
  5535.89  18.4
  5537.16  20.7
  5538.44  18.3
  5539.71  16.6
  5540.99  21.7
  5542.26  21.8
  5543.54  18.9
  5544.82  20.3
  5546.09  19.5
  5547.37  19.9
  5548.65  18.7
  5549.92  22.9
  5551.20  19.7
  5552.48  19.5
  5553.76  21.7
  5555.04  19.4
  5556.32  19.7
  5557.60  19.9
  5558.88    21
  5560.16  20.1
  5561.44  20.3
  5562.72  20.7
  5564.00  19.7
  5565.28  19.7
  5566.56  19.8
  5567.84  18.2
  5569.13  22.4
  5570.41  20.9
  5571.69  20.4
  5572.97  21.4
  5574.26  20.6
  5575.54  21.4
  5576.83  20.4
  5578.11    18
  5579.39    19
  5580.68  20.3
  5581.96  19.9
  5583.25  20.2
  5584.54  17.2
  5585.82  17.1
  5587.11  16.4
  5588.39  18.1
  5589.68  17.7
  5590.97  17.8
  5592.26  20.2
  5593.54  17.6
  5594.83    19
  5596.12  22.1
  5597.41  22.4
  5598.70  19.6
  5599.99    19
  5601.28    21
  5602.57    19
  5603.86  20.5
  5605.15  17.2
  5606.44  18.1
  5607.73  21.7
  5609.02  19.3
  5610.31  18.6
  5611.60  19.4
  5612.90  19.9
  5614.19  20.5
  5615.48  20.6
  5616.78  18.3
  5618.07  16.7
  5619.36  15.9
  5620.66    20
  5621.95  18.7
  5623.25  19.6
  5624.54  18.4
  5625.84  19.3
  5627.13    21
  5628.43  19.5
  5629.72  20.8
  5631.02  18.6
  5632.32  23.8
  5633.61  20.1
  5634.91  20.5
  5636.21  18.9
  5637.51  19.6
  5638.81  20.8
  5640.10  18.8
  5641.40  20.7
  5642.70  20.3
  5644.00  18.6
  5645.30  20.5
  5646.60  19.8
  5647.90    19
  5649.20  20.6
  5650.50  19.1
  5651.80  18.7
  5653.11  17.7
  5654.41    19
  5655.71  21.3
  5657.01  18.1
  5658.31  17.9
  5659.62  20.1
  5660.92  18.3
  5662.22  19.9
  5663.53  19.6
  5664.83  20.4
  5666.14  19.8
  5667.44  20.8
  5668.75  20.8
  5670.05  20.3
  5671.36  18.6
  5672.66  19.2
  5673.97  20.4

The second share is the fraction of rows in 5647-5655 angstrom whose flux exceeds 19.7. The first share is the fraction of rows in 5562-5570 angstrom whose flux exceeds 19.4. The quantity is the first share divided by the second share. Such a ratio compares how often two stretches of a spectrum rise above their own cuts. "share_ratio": 5.0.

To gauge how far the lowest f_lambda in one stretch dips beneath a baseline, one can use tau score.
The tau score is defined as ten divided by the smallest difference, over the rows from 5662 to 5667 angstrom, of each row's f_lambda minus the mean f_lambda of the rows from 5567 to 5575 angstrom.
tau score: -10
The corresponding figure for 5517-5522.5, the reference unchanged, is -2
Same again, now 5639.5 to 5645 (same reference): -5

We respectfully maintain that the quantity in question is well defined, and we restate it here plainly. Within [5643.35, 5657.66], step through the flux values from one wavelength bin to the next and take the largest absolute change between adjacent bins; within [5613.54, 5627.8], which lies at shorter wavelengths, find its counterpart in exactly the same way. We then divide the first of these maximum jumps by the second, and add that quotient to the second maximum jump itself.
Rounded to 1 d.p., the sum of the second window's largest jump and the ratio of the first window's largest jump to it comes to 4.9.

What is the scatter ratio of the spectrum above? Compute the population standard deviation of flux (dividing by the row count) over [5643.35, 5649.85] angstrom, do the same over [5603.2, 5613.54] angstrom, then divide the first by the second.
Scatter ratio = 0.60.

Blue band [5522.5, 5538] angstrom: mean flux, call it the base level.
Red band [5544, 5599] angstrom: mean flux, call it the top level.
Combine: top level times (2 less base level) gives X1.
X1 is -339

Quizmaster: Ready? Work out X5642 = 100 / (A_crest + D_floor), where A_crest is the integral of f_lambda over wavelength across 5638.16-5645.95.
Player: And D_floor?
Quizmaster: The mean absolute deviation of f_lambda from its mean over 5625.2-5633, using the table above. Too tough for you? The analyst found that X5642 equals 0.637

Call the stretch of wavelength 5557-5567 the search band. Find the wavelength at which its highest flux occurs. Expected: 5558.88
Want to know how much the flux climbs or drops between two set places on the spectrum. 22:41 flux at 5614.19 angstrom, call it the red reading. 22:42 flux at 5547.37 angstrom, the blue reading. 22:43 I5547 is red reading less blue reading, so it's 1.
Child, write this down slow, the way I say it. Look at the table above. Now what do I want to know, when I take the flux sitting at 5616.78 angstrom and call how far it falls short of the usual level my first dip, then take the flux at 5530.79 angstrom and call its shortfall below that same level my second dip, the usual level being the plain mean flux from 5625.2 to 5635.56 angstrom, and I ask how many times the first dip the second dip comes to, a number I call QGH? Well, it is -0.2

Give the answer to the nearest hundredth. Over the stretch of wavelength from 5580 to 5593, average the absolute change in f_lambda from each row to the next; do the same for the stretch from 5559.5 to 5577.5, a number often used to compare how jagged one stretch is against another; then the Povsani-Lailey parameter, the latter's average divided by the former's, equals 1.00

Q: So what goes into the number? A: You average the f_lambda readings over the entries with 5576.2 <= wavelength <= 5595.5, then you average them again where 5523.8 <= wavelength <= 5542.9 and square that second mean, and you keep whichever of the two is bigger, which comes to 366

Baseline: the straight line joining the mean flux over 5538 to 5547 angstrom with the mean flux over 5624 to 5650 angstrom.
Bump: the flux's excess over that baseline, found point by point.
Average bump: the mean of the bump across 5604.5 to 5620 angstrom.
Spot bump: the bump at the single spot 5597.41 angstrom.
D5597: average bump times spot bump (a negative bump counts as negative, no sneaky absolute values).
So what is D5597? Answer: -2.7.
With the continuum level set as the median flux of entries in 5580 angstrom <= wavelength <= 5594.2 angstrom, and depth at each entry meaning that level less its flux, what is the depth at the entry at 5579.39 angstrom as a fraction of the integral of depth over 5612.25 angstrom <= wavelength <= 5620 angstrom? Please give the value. 0.18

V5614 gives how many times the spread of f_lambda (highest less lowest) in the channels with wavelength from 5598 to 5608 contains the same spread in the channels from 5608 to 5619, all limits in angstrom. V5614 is 1.2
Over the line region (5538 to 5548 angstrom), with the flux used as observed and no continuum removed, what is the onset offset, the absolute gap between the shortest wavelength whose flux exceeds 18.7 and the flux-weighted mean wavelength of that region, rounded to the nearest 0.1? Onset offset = 2.0 angstrom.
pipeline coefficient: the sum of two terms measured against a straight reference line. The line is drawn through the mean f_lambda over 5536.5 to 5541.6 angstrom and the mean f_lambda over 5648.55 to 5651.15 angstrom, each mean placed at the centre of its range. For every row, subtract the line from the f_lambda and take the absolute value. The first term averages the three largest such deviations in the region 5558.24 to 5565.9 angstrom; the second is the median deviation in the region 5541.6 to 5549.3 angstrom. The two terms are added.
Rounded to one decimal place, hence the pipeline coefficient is 1.8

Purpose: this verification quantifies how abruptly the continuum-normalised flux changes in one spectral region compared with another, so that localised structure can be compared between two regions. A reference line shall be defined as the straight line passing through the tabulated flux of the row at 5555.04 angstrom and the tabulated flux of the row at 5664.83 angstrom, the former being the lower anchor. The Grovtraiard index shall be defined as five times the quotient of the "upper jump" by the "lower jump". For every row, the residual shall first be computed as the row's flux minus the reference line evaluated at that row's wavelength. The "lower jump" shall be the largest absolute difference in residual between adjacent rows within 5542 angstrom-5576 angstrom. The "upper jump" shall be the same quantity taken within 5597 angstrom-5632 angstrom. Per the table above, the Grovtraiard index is 4.9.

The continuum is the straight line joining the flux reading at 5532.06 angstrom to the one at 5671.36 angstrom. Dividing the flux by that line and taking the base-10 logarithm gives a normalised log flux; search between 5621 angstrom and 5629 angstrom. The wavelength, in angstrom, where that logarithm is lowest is 5624.54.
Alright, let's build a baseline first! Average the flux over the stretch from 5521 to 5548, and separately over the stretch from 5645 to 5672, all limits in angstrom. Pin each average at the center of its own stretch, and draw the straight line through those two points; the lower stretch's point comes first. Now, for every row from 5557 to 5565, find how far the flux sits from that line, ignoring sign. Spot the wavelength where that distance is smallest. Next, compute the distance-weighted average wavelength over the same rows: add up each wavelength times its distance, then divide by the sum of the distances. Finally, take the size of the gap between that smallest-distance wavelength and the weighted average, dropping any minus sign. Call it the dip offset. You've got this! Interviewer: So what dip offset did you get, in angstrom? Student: 3.4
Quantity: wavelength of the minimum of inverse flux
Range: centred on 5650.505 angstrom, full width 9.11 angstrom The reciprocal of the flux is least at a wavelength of 5649.20 angstrom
